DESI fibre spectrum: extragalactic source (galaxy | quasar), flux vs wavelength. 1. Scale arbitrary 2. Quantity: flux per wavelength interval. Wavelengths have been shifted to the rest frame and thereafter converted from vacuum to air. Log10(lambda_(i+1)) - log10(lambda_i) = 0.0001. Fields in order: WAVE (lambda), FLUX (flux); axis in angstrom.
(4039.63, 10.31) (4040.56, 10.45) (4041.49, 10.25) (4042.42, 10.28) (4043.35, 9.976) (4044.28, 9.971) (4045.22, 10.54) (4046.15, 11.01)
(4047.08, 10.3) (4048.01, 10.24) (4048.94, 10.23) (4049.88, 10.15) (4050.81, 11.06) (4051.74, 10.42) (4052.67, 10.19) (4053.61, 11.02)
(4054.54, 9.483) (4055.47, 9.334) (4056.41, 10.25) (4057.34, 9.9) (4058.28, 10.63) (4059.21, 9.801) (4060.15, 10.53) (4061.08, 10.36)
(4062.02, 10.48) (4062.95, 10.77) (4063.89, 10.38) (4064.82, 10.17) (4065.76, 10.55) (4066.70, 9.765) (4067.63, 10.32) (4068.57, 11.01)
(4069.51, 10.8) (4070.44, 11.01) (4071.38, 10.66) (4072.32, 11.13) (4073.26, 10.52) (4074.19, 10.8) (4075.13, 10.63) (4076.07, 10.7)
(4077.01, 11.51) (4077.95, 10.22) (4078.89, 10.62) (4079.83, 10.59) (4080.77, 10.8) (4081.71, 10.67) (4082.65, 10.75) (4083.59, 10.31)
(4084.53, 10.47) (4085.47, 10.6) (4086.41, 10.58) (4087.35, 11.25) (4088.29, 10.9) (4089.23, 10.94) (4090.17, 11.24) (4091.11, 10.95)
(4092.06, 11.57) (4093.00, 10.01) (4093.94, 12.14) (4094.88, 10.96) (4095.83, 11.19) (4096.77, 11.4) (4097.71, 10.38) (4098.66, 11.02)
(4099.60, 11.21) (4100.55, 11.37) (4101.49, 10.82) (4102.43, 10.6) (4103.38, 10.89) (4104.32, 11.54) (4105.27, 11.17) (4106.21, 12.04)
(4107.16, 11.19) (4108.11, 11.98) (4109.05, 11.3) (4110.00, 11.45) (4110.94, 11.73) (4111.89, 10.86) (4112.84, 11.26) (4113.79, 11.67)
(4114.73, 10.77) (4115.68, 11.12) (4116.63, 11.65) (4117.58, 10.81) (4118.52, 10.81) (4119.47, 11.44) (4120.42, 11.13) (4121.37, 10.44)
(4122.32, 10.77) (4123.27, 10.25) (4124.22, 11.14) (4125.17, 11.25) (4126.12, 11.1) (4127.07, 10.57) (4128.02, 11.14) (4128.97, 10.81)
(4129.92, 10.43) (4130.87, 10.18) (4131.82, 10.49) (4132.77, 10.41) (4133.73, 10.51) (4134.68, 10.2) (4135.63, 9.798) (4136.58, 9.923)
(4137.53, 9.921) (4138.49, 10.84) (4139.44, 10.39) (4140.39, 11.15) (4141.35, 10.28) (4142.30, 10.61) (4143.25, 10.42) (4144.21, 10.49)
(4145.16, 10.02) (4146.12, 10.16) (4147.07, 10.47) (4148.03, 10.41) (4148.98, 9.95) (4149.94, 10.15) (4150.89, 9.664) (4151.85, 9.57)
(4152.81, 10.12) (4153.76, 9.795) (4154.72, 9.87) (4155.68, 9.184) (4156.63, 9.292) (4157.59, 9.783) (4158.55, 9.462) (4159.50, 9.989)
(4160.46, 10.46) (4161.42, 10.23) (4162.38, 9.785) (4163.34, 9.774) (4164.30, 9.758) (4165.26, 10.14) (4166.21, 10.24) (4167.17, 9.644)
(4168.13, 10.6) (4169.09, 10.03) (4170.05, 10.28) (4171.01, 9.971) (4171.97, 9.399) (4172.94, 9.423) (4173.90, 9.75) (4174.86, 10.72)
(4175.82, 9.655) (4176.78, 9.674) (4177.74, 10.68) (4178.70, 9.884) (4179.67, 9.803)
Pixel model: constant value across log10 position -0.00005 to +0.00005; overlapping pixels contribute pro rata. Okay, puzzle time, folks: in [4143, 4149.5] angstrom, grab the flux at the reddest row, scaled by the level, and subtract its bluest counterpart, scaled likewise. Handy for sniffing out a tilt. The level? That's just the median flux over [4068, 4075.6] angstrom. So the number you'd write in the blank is -0.04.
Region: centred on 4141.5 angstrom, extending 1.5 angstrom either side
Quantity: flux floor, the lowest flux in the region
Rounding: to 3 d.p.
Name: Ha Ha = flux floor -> 10.280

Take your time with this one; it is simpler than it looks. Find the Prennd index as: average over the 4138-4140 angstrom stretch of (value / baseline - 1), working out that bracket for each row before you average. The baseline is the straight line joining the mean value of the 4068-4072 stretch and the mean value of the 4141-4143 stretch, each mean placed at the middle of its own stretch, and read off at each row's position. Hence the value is 0.01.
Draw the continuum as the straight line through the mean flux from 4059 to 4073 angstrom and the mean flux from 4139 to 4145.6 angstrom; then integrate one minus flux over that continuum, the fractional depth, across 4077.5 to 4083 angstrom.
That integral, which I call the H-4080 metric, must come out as -0.05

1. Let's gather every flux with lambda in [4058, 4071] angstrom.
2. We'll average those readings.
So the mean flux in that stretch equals 10.5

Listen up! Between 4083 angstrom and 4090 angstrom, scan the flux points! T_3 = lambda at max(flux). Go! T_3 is 4087.35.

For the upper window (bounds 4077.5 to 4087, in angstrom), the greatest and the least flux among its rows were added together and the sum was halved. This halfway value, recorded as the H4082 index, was 10.5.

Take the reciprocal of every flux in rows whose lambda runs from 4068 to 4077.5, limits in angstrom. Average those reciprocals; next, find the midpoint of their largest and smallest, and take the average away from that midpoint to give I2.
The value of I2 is -0.0010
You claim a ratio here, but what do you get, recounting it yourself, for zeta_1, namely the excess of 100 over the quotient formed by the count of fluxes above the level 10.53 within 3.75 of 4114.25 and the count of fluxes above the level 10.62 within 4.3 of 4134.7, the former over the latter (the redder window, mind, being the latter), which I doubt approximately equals 92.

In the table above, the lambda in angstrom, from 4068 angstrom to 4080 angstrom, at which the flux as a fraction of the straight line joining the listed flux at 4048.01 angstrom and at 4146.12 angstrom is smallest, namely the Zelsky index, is 4077.95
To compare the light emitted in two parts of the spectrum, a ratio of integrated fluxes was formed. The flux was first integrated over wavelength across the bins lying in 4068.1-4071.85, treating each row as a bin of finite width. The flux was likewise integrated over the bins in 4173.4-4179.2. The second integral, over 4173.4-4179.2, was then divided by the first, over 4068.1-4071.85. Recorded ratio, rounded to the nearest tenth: 1.4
